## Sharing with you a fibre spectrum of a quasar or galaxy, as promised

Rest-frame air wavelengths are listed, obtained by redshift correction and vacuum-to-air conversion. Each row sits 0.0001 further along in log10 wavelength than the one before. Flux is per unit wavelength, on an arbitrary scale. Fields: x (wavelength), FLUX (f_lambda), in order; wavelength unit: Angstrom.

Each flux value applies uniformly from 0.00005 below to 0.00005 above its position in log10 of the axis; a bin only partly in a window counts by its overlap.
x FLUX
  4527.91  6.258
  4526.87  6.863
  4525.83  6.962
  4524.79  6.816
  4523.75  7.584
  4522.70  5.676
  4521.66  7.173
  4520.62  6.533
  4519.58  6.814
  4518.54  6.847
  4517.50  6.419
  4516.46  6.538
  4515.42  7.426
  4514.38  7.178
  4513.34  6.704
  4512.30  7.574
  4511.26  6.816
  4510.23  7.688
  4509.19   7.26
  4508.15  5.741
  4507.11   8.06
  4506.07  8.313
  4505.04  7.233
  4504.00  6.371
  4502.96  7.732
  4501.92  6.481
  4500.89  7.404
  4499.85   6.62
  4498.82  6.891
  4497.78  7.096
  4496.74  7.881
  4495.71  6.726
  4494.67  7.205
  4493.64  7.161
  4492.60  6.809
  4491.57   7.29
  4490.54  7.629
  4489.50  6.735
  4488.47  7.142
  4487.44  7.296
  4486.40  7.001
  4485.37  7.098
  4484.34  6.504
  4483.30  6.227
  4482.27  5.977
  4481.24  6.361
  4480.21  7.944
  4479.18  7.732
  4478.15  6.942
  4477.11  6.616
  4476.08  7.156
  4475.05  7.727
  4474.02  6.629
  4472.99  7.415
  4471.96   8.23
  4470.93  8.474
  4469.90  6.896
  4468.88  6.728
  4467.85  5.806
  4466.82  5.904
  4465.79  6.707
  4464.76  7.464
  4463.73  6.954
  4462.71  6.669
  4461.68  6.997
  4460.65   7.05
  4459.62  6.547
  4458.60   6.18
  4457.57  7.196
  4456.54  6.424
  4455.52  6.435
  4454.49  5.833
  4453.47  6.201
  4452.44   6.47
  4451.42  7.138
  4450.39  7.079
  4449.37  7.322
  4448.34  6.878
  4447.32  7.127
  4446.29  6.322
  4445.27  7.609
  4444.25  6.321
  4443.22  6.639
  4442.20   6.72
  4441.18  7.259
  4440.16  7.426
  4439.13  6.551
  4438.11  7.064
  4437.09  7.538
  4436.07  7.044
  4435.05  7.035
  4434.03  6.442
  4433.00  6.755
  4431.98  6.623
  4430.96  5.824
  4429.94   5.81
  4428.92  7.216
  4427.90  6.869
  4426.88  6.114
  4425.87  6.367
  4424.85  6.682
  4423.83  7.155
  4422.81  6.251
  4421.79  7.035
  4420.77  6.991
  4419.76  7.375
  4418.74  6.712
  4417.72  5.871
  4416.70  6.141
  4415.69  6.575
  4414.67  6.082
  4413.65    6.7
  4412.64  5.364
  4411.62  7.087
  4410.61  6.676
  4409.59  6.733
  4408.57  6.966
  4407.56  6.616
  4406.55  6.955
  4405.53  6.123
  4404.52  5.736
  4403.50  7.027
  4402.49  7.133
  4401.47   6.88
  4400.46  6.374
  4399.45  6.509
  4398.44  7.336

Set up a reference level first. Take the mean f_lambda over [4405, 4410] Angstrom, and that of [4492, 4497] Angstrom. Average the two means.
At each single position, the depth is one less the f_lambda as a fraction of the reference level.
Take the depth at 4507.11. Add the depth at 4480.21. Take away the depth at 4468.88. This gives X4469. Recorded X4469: -0.34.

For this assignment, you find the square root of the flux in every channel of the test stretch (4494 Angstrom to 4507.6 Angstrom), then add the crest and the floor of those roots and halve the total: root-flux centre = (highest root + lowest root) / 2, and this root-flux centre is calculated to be 2.70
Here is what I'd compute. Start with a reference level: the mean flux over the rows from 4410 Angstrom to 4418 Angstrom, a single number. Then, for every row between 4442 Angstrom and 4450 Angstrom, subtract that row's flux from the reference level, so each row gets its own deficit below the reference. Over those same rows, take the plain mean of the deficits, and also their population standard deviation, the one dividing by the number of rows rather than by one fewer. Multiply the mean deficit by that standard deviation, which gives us -0.24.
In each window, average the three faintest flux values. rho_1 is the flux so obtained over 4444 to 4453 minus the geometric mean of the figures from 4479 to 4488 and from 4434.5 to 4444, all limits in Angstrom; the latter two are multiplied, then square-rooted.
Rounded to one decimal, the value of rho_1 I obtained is 0.0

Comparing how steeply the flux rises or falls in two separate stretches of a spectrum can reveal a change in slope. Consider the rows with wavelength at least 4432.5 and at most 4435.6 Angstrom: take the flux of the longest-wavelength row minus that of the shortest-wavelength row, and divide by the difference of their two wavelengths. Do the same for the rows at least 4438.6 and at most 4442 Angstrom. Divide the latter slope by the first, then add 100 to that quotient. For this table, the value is 103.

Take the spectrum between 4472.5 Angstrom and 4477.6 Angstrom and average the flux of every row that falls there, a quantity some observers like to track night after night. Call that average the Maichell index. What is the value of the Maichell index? 7.11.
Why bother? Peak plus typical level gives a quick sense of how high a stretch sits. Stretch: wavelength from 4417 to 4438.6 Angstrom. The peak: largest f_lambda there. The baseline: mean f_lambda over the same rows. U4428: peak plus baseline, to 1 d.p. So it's 14.2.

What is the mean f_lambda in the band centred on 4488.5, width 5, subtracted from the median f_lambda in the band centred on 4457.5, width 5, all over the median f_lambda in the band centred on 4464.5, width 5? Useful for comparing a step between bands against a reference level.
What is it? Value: -0.11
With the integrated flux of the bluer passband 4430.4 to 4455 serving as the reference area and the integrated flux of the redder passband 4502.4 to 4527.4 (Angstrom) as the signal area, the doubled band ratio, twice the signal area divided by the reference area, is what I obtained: 2.10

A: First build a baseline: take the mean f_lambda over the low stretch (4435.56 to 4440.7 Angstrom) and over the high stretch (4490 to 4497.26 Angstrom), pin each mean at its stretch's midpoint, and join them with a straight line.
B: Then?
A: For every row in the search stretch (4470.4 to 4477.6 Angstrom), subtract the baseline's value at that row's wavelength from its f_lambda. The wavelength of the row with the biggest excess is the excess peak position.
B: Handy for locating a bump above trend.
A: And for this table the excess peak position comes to 4470.93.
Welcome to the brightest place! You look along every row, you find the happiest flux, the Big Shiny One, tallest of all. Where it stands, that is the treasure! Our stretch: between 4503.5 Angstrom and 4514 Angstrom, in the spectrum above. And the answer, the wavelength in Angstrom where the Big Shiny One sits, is 4506.07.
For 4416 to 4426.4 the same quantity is 4419.76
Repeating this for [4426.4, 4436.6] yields 4428.92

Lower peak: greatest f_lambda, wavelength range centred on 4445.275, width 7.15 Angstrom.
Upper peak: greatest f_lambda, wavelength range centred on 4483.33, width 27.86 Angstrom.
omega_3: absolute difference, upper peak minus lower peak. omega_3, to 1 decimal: 0.9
